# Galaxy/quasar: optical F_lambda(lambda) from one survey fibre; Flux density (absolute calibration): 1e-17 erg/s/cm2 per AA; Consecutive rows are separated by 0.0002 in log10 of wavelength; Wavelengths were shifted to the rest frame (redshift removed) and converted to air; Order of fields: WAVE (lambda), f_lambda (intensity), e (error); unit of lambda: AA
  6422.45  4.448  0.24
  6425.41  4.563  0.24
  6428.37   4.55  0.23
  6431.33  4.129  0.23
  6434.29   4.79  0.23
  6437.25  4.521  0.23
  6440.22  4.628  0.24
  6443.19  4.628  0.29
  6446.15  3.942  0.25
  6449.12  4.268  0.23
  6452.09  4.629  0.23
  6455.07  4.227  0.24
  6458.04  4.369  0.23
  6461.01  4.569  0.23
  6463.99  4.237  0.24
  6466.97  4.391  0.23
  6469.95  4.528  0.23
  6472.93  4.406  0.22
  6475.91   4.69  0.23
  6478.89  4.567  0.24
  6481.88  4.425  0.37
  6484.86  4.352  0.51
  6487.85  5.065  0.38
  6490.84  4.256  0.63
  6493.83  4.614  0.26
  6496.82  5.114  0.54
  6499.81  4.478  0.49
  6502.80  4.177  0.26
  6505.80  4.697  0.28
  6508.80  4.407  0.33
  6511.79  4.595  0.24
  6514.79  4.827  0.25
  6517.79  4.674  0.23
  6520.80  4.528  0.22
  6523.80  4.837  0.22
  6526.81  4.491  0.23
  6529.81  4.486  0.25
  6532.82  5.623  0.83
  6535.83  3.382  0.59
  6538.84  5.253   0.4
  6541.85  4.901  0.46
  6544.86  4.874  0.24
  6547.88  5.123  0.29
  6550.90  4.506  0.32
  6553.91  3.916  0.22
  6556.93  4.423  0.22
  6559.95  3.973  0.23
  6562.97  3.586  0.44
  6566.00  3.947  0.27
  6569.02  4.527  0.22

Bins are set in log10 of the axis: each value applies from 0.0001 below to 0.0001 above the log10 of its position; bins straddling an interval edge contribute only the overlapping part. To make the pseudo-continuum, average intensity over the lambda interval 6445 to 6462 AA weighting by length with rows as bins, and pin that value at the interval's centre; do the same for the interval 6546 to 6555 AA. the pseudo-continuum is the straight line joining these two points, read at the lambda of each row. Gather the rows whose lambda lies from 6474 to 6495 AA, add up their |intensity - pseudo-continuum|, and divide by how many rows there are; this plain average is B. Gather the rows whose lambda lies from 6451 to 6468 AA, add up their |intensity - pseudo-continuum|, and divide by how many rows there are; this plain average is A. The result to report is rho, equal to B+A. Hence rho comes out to 0.4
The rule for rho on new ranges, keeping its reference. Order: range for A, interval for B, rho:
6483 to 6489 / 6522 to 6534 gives 0.7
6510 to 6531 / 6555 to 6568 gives 0.8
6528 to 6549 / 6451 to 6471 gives 0.7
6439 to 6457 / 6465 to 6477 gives 0.4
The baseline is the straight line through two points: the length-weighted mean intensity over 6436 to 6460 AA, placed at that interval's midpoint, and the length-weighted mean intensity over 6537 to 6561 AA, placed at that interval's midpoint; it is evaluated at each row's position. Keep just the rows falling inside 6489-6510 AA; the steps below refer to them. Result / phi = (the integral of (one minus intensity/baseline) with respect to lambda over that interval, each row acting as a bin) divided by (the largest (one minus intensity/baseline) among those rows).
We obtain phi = -2.0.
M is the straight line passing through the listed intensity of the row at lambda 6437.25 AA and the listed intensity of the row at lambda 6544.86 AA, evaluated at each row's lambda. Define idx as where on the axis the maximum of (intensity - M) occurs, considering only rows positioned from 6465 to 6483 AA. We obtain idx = 6475.91 AA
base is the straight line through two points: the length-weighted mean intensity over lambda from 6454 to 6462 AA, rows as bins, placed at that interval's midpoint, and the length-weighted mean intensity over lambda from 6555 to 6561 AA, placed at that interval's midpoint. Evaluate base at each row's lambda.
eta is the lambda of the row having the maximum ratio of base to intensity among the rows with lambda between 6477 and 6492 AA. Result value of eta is 6490.84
